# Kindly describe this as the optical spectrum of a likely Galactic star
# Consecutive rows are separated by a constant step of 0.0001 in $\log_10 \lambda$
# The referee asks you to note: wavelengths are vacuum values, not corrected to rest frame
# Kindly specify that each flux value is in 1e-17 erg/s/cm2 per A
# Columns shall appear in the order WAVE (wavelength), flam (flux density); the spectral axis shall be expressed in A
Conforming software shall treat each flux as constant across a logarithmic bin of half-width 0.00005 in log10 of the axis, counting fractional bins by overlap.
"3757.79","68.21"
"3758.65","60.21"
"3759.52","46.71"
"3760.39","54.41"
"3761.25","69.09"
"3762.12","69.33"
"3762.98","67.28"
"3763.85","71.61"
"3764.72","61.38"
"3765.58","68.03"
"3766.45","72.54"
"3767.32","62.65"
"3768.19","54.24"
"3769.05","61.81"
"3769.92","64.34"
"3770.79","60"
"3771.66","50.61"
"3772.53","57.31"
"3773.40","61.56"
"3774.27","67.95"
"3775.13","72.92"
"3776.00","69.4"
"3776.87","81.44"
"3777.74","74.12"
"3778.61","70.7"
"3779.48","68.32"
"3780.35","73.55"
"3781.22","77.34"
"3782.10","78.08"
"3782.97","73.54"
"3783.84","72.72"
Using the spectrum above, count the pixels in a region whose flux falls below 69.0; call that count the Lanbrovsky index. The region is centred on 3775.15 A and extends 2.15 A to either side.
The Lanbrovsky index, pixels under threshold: 2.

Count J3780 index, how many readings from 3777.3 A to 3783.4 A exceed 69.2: 6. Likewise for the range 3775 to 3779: 5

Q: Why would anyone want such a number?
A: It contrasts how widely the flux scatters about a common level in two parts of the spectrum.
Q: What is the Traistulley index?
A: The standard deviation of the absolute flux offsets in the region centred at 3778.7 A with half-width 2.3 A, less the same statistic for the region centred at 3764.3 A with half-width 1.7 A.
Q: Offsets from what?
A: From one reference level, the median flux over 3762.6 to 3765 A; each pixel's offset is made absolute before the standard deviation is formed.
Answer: 2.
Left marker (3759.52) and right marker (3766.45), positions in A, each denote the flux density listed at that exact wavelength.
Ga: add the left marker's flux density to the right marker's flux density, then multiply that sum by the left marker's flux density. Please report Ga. 5570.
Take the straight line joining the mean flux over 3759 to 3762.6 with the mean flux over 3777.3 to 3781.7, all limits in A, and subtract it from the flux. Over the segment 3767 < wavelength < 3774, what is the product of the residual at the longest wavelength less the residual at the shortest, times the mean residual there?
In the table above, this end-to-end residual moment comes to 39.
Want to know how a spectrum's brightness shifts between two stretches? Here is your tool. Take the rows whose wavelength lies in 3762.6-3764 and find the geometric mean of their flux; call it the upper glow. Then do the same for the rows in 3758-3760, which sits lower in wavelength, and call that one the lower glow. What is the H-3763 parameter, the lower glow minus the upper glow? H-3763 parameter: -16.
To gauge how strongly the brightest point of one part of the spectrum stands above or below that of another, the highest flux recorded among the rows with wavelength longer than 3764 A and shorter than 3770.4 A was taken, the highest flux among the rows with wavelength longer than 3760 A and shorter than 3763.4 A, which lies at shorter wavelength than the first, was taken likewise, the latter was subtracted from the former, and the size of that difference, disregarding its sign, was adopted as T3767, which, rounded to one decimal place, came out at 3.2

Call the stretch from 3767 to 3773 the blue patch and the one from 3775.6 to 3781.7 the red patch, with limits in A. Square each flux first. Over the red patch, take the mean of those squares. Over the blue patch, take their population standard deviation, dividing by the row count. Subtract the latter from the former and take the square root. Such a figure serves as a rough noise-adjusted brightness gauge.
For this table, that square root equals 70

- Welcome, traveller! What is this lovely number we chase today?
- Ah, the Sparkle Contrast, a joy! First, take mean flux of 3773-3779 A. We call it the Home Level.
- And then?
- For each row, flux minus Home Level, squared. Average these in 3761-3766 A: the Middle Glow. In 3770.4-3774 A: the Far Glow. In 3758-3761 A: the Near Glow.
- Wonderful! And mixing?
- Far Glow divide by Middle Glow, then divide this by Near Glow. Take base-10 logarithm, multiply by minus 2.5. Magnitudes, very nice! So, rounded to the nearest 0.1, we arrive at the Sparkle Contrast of 3.8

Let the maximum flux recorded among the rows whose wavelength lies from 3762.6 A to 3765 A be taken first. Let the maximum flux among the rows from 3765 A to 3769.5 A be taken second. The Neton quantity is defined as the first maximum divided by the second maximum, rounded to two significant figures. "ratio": 0.99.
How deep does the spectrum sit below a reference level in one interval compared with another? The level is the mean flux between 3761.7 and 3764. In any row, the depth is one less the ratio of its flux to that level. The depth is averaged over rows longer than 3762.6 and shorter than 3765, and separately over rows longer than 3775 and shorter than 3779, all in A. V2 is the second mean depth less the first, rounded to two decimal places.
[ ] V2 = -0.10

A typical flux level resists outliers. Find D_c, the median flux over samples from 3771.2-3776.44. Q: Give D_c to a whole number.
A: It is 65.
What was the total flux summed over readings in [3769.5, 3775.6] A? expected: 435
